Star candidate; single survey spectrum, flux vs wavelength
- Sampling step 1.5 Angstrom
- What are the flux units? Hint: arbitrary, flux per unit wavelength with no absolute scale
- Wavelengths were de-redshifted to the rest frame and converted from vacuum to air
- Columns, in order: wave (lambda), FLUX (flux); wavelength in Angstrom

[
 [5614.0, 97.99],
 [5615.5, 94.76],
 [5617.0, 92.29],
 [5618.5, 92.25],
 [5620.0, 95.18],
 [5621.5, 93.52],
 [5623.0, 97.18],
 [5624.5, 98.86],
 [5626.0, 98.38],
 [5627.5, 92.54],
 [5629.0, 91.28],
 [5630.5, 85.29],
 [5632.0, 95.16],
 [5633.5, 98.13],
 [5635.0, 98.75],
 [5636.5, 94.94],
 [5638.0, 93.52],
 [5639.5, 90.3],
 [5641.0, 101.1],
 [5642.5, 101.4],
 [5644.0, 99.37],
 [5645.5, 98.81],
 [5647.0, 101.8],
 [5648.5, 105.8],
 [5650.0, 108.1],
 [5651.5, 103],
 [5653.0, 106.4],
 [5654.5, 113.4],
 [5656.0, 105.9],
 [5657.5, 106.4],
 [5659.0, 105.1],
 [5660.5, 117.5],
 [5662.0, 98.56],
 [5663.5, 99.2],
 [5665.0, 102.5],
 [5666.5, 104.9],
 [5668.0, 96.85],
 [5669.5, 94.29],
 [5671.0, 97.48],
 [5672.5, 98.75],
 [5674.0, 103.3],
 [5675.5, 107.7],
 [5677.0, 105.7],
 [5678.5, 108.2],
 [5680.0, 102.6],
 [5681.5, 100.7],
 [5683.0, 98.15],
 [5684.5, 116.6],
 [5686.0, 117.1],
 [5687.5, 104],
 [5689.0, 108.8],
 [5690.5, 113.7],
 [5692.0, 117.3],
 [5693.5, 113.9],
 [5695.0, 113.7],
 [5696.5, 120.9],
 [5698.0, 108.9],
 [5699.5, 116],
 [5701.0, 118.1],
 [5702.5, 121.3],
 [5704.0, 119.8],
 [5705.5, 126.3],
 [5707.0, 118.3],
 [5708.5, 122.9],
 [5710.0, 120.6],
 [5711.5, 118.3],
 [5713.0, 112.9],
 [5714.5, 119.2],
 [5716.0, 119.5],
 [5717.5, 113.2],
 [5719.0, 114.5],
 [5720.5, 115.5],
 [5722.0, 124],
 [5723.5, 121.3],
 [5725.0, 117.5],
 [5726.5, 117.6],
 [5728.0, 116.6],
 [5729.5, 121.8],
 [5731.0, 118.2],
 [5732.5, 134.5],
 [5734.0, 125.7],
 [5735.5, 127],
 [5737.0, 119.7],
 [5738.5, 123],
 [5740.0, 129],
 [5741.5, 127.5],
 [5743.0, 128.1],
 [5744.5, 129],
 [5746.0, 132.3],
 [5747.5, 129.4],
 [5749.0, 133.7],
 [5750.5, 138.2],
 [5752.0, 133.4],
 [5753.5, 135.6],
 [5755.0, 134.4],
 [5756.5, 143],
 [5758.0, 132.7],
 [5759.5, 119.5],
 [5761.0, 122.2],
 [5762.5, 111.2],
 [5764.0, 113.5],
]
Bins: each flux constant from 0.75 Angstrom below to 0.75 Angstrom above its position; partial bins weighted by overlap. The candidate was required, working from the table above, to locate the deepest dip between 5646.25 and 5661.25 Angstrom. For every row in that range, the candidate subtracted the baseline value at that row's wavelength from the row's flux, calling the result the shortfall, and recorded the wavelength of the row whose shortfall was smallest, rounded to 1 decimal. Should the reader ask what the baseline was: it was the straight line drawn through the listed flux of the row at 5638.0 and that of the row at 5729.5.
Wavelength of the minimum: 5659.0 Angstrom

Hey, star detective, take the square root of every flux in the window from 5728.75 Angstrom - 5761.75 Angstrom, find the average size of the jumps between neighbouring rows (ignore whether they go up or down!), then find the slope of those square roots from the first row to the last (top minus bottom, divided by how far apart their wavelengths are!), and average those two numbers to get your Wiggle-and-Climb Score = 0.113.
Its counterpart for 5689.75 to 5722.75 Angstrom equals 0.110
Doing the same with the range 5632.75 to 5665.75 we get 0.111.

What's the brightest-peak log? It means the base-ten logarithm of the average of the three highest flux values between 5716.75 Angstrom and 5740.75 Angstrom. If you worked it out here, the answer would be 2.11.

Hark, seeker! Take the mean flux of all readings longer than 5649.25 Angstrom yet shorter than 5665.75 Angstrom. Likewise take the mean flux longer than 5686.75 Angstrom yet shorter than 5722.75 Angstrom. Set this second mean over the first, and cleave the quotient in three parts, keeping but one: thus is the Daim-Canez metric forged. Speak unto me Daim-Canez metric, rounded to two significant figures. 0.37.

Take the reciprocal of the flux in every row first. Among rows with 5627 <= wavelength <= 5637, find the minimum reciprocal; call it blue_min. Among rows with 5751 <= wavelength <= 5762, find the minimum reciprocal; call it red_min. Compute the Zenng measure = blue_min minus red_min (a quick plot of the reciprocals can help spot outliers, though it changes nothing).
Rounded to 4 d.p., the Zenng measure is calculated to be 0.0031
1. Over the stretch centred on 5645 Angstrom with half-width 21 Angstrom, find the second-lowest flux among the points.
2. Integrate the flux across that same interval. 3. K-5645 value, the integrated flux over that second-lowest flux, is 46.7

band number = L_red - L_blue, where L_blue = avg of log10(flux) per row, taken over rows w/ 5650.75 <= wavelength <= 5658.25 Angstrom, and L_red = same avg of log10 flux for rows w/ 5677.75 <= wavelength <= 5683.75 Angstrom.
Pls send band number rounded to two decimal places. -0.02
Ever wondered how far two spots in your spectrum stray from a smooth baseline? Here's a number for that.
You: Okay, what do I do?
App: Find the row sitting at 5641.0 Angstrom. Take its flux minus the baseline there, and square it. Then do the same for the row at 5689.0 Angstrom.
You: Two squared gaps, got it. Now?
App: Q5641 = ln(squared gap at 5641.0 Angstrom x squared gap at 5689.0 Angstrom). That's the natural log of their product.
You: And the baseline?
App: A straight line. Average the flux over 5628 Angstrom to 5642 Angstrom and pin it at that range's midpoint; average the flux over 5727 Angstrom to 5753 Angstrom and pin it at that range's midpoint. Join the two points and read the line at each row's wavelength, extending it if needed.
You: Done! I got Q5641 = 5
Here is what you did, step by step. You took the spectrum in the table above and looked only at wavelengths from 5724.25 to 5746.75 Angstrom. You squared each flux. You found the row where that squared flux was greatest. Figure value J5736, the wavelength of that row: 5732.5 Angstrom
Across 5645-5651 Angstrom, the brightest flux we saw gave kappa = 108.1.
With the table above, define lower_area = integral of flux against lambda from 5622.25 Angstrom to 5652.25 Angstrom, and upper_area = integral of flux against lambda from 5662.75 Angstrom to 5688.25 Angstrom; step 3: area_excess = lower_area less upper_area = 294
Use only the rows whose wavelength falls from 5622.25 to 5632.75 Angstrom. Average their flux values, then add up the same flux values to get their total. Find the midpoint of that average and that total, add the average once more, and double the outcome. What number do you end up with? 941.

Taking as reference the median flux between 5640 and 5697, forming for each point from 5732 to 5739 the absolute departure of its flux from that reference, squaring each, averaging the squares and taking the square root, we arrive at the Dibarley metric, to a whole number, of 22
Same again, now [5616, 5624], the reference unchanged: 11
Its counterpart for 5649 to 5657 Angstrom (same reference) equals 4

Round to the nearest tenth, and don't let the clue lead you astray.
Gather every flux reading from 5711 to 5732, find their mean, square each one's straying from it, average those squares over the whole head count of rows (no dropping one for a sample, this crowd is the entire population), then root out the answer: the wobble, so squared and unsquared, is 3.1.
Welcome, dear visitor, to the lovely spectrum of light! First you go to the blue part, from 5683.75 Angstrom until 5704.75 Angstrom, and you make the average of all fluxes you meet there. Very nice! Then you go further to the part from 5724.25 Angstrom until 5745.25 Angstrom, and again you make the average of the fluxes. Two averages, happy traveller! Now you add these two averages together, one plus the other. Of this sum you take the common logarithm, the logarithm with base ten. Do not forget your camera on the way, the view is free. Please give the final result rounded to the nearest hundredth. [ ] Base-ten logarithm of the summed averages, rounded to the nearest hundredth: 2.38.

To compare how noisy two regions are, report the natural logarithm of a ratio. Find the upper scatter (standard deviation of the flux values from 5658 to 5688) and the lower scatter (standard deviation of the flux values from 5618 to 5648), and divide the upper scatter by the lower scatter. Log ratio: 0.46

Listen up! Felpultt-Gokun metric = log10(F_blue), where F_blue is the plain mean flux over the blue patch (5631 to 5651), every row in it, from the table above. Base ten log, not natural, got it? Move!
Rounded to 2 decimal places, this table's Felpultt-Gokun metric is 2.00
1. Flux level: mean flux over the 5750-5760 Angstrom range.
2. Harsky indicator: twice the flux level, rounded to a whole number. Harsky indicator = 268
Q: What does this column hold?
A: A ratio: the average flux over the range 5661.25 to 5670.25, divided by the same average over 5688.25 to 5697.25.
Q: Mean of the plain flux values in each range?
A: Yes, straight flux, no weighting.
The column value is 0.87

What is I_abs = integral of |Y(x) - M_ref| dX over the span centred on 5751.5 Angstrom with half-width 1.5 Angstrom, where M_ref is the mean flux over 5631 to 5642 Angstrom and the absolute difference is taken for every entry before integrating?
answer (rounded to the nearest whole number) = 119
